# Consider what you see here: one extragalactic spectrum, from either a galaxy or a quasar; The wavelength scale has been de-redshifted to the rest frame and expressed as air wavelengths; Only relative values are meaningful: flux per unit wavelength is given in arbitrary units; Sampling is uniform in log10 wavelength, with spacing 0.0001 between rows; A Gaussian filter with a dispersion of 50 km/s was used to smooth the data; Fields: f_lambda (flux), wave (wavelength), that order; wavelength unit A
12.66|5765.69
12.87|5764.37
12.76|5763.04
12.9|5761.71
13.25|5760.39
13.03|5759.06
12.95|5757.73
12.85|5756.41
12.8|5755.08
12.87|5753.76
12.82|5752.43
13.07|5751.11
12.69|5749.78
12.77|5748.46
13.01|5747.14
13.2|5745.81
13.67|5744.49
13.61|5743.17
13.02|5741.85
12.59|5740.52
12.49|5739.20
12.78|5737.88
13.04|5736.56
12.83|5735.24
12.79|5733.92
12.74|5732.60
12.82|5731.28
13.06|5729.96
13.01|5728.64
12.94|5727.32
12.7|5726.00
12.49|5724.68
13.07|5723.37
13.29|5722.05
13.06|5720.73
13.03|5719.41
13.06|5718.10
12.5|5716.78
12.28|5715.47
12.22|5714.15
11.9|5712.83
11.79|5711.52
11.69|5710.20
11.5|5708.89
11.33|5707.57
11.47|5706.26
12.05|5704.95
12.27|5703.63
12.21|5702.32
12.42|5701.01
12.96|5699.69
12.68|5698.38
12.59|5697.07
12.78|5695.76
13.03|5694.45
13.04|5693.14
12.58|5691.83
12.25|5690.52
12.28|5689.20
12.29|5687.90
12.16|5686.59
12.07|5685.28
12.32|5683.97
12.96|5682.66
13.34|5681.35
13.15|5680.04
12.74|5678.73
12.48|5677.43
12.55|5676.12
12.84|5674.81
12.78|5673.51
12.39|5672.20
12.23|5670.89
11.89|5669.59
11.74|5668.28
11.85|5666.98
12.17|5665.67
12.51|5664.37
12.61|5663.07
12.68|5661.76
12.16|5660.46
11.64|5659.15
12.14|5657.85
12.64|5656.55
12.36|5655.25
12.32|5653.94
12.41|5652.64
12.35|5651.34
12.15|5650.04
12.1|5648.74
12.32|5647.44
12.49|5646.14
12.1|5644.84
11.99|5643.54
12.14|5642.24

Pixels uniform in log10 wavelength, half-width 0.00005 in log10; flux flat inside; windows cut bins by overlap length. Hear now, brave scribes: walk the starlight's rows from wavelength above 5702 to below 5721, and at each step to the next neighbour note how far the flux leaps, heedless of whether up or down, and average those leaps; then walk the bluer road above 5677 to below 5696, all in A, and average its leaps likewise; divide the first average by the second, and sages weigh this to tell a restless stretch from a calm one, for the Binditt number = 0.81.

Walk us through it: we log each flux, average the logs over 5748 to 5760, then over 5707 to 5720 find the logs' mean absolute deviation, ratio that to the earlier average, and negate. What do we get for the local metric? -0.016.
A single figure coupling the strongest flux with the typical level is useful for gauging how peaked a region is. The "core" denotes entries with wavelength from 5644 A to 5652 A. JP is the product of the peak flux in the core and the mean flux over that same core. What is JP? 153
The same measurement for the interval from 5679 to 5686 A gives 170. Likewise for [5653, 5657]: 157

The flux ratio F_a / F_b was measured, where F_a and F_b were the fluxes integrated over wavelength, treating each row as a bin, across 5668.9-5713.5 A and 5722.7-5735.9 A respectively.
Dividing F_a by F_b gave 3.3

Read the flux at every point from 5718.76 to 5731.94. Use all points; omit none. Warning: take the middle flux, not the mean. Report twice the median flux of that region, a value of 26.0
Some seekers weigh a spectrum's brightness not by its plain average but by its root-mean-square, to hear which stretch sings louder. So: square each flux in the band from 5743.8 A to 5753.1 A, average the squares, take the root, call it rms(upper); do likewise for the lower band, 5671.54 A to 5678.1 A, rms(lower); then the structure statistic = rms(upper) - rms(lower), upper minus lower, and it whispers 0.43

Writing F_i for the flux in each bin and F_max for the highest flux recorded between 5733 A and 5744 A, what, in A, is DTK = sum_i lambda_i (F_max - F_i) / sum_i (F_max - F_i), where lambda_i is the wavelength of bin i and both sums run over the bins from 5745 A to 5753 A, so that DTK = 5749.4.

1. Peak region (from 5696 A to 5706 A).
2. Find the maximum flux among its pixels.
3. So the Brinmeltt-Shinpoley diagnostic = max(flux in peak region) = 12.96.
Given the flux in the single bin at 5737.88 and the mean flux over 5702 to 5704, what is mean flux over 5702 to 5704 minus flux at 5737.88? -0.5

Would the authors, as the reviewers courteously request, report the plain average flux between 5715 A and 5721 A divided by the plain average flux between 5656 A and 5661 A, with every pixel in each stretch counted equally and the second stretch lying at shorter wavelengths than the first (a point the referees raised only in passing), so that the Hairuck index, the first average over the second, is 1.05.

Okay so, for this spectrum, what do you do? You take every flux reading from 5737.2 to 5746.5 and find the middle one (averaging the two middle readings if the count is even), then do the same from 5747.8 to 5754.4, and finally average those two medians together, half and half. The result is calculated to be 12.9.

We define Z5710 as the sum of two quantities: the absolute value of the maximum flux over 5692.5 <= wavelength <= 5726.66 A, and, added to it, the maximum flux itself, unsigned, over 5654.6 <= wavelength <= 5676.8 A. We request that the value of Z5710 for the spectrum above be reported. 26.1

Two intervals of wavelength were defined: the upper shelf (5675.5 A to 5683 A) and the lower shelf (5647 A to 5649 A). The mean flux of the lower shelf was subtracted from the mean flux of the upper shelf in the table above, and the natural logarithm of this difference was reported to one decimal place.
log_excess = -0.4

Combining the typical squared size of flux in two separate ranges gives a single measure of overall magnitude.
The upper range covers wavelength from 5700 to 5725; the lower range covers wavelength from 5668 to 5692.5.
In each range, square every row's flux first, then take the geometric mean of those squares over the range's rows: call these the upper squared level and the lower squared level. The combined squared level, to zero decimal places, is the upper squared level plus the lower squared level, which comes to 306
